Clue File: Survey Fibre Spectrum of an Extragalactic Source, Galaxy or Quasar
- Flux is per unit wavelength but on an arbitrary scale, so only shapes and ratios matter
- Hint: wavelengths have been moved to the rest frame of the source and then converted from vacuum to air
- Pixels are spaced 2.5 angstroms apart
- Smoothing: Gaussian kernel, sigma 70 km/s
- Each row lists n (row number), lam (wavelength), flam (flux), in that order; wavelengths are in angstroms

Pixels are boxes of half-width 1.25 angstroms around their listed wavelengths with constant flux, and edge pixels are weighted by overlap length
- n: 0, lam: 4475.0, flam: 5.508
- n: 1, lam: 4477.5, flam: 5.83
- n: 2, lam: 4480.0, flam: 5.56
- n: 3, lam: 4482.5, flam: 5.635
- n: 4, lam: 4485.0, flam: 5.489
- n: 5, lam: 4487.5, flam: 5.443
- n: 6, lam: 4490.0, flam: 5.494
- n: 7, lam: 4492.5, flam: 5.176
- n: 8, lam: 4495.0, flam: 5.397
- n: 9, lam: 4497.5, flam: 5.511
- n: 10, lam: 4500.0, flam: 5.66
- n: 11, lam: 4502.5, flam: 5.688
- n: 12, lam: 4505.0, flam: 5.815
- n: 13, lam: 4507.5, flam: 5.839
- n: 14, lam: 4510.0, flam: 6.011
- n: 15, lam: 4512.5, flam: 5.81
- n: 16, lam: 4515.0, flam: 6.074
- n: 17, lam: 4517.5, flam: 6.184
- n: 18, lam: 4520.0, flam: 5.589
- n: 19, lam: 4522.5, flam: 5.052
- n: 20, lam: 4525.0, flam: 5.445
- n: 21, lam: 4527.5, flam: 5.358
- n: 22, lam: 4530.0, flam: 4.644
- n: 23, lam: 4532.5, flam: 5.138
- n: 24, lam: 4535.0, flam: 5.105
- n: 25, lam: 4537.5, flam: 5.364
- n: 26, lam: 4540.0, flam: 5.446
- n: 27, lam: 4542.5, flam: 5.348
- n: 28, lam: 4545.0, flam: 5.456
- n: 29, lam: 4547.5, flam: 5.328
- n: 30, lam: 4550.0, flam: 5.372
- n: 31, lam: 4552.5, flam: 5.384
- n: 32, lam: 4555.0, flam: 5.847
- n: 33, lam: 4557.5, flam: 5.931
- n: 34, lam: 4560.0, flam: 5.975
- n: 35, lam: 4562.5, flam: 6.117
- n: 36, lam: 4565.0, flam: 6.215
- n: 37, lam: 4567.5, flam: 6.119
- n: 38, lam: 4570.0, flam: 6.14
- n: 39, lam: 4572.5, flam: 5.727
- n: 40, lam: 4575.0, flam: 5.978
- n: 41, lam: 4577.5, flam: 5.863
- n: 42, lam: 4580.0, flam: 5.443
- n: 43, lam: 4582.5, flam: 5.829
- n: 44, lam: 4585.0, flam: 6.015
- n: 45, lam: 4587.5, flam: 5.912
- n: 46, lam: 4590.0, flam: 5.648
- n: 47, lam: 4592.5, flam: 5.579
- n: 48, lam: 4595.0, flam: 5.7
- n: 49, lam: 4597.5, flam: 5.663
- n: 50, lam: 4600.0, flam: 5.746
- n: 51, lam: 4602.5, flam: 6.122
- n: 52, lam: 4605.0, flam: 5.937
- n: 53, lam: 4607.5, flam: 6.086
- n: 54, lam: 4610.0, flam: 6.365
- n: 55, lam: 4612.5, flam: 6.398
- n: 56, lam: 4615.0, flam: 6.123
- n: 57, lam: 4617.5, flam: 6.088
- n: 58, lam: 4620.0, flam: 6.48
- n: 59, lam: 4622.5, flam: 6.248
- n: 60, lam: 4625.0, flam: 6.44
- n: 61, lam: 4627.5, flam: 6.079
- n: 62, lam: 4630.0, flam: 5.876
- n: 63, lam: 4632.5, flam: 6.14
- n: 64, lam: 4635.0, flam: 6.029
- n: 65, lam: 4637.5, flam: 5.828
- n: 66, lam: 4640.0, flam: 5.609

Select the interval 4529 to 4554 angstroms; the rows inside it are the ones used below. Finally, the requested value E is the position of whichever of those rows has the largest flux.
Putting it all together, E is 4545.0 angstroms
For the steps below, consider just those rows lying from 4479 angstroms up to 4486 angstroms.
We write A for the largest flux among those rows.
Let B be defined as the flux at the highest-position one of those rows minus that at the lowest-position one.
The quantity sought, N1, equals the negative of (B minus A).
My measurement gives 5.71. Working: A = 5.635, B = -0.1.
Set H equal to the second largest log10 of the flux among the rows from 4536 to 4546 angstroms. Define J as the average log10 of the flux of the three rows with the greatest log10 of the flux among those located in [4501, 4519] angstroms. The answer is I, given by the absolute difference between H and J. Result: 0.048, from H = 0.736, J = 0.785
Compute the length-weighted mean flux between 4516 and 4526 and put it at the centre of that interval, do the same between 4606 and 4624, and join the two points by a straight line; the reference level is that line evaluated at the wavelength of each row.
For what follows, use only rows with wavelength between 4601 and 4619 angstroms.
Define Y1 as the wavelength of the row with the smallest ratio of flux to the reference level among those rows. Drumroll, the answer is 4605.0 angstroms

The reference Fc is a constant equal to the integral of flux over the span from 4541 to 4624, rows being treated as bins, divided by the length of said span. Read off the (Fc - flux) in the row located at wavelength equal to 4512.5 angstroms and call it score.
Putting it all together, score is 0.07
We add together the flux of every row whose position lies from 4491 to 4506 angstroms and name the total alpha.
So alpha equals 33.2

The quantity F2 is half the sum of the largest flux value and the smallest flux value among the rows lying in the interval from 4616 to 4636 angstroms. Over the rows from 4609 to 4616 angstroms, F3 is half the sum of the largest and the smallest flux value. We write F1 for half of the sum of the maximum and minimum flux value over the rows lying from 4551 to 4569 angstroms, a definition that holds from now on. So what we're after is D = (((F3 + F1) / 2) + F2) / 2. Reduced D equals 6.10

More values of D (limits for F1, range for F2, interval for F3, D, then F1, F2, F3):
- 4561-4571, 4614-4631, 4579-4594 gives 6.06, 6.17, 6.18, 5.73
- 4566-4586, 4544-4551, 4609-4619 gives 5.70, 5.79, 5.39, 6.24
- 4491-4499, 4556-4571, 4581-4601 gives 5.82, 5.34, 6.07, 5.80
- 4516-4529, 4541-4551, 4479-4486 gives 5.49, 5.62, 5.39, 5.56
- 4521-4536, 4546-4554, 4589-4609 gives 5.40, 5.04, 5.36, 5.85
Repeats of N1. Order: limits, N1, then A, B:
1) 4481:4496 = 5.87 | 5.635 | -0.2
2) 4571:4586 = 5.73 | 6.015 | 0.3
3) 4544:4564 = 5.46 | 6.117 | 0.7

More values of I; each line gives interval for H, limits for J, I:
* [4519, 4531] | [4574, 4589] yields 0.040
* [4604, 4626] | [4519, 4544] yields 0.069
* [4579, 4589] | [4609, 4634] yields 0.037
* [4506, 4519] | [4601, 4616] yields 0.015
